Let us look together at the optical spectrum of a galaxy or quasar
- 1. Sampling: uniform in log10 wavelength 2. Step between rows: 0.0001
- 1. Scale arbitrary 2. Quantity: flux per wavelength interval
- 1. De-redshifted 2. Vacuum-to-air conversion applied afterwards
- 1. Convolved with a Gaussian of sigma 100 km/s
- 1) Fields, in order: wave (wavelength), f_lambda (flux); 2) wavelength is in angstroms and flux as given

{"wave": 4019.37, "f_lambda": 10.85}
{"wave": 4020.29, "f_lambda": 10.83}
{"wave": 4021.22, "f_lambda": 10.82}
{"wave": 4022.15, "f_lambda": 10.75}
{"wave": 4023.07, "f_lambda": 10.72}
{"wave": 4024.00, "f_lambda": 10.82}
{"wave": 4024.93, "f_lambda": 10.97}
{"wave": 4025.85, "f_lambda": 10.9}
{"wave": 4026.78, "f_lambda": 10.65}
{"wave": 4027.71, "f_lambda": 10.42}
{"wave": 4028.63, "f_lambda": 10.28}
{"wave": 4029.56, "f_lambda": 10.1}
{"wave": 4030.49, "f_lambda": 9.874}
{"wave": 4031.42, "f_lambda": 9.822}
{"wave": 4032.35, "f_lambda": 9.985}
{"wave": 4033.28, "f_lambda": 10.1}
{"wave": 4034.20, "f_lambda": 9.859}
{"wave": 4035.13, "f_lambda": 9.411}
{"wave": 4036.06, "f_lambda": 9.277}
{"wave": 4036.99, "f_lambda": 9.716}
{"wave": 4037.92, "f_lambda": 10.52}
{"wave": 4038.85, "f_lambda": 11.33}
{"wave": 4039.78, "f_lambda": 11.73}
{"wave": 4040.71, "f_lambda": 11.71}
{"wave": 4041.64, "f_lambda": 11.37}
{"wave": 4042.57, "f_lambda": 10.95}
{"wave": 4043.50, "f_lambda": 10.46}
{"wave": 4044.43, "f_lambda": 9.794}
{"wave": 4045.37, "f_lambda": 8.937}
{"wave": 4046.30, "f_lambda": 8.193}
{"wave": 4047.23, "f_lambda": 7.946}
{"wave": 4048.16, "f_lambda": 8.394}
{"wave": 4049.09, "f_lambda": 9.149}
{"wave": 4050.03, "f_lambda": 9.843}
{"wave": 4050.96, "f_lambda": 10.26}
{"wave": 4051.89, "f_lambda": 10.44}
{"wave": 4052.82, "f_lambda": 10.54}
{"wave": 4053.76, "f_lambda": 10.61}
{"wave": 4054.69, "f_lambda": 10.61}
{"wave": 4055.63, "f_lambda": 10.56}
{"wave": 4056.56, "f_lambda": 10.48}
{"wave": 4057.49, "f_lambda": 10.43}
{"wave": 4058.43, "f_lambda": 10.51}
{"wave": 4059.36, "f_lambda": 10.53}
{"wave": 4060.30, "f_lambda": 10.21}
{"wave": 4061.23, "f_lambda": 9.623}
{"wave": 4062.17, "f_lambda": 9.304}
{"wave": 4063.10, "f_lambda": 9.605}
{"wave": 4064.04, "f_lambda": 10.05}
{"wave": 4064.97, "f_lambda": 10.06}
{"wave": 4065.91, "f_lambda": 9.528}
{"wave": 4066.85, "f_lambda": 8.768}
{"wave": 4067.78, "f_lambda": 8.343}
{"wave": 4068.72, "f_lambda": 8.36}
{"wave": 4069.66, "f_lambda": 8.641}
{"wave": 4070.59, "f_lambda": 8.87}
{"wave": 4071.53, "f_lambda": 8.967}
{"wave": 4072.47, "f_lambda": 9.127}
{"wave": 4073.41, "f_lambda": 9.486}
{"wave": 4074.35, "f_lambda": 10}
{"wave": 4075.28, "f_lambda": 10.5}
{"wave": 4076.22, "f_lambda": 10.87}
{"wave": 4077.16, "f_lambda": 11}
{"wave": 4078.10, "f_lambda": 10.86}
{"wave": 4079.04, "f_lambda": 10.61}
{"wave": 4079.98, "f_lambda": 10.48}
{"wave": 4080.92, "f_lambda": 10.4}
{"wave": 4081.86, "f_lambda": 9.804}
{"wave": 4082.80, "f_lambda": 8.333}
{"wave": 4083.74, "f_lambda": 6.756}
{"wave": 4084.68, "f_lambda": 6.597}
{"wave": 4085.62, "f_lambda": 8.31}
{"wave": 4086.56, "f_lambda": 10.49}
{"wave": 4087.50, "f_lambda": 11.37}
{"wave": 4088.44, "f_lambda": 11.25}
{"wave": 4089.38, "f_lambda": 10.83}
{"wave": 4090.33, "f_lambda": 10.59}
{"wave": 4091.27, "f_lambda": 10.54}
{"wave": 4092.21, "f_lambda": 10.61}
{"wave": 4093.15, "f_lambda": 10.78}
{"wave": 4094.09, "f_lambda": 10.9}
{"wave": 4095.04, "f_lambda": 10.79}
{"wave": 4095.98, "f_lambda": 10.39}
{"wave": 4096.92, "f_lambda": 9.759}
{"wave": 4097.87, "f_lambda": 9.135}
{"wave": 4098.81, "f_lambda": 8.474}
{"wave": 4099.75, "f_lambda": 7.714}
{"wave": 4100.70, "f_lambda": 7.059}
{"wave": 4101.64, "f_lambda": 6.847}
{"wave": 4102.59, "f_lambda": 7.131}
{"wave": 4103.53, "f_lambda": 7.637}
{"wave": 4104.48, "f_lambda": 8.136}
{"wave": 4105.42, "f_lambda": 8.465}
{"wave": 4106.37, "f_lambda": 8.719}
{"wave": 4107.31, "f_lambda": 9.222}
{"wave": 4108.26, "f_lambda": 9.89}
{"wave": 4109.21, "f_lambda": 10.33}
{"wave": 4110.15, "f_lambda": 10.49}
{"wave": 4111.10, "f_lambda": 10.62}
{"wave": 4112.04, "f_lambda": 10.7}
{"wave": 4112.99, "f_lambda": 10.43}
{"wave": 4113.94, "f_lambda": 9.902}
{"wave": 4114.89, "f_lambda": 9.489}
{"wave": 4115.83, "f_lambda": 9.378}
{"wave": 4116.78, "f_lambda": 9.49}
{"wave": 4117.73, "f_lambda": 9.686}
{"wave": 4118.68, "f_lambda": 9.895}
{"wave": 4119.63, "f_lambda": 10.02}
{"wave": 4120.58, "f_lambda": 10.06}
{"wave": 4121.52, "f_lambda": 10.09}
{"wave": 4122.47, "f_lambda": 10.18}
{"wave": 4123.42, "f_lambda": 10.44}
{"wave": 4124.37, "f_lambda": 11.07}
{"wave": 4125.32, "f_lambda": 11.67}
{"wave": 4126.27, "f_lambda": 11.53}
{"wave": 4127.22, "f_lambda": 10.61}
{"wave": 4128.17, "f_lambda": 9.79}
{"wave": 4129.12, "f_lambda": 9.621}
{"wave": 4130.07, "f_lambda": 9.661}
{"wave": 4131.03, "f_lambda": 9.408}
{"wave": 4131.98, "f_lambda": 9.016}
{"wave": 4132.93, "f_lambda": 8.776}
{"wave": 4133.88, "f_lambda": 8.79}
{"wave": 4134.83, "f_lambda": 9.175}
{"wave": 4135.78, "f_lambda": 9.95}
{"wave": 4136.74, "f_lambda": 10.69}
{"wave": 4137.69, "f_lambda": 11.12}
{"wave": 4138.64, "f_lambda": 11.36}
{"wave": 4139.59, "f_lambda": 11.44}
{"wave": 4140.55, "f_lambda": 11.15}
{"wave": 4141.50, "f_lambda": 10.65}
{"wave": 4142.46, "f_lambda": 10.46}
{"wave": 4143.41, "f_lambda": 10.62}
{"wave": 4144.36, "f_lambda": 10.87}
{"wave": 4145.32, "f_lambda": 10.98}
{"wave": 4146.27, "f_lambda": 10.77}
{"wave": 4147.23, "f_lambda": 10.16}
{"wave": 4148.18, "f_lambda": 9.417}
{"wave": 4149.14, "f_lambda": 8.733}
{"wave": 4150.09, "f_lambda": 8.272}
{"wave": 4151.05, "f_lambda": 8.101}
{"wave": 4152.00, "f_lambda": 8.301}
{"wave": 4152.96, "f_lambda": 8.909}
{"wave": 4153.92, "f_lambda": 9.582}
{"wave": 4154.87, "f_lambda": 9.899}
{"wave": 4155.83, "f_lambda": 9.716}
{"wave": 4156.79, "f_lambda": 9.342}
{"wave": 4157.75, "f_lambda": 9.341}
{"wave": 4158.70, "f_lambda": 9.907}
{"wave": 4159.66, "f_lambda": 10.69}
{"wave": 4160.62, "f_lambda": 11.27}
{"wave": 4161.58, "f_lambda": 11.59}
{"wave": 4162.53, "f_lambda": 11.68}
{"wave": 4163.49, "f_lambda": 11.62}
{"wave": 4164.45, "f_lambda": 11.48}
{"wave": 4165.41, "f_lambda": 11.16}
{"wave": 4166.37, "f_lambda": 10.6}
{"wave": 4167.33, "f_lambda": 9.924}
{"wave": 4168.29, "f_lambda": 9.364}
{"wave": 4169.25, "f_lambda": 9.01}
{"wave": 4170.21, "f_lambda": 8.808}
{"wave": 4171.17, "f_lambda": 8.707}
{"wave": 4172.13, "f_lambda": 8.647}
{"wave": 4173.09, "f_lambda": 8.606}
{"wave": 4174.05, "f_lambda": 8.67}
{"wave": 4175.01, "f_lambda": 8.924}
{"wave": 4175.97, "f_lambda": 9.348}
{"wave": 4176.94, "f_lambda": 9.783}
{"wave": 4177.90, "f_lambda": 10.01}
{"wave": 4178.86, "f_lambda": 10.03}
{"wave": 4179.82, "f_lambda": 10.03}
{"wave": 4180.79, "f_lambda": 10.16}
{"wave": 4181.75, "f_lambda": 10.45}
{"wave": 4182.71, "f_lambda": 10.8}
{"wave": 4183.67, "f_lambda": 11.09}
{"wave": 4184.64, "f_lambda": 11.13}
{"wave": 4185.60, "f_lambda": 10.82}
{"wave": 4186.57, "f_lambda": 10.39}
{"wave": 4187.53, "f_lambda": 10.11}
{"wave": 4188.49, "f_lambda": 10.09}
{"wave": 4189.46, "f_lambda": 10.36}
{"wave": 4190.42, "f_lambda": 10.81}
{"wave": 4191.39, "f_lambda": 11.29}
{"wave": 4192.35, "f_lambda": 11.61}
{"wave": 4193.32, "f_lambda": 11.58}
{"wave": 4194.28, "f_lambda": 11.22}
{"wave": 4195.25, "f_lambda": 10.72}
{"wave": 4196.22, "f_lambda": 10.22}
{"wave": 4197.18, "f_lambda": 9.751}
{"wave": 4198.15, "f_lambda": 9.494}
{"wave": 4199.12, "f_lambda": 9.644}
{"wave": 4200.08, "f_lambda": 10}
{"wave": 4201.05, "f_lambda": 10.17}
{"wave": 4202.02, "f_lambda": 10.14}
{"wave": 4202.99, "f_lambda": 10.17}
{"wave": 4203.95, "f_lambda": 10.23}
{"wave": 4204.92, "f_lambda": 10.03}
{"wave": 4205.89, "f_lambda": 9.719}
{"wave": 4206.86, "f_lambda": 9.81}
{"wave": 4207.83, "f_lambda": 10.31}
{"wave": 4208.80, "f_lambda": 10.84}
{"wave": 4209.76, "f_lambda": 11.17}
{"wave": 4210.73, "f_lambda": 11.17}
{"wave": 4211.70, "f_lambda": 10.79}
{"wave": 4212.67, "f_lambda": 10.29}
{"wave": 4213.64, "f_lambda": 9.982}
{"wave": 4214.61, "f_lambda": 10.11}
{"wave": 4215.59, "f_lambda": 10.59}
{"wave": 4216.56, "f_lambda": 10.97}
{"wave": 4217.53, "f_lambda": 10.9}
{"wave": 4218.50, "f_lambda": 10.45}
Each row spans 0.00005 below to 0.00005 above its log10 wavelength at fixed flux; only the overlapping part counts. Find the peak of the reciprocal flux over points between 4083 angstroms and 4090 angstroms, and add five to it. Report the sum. 5.15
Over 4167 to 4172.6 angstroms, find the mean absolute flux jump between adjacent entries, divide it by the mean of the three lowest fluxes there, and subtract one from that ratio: -0.971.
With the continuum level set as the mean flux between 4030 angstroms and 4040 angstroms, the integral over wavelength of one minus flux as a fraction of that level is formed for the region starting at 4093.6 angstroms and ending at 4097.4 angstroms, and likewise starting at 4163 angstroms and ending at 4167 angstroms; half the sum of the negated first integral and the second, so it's -0.14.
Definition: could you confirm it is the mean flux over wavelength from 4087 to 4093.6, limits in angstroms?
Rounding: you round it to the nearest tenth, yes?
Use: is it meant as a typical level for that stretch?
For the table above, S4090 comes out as 10.9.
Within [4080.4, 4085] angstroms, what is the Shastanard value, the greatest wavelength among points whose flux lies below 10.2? 4084.68 angstroms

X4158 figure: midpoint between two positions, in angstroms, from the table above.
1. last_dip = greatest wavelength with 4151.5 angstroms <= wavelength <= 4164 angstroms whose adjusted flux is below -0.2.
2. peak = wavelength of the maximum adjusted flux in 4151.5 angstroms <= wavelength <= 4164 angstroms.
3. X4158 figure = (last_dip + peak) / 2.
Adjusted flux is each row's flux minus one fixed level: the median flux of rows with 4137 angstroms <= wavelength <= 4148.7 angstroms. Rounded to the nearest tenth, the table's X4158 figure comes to 4160.6 angstroms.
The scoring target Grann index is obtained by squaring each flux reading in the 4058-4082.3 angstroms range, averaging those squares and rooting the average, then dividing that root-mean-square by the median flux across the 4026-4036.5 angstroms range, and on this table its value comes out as 0.98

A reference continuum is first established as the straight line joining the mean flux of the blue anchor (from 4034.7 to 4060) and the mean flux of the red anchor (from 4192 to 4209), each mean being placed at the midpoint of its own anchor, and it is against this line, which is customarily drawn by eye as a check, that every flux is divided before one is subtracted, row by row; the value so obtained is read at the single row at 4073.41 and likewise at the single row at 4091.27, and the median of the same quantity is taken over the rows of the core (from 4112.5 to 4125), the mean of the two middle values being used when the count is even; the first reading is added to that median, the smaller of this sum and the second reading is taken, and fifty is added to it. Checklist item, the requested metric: 49.9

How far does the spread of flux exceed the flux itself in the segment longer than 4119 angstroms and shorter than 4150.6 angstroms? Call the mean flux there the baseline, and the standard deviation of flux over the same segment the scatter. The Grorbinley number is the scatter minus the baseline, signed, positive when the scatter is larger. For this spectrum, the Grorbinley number -9.3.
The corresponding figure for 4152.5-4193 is -9.2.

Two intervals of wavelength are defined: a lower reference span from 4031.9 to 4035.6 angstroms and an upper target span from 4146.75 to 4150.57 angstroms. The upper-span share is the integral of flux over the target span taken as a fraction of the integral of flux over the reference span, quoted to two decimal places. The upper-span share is 0.96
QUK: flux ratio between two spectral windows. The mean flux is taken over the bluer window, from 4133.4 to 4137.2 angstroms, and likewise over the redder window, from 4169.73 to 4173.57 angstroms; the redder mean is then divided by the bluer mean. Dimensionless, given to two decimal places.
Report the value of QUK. 0.90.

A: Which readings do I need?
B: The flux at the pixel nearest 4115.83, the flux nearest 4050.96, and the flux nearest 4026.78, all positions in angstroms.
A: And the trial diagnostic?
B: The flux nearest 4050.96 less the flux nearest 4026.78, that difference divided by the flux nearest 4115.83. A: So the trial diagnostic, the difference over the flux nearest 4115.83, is -0.04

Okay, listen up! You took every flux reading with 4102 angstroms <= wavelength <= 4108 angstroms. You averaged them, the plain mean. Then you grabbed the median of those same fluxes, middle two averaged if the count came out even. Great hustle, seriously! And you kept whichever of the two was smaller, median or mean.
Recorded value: 8.2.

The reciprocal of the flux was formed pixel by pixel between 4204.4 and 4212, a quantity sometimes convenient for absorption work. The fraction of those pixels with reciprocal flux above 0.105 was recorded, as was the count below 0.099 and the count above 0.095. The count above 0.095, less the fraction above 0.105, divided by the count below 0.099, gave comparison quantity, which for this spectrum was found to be 0.8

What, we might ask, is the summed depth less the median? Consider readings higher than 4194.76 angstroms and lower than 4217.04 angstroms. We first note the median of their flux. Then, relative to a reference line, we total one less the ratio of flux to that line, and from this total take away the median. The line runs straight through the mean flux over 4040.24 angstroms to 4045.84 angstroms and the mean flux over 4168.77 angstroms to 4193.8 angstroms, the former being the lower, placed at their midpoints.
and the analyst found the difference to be -10.9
